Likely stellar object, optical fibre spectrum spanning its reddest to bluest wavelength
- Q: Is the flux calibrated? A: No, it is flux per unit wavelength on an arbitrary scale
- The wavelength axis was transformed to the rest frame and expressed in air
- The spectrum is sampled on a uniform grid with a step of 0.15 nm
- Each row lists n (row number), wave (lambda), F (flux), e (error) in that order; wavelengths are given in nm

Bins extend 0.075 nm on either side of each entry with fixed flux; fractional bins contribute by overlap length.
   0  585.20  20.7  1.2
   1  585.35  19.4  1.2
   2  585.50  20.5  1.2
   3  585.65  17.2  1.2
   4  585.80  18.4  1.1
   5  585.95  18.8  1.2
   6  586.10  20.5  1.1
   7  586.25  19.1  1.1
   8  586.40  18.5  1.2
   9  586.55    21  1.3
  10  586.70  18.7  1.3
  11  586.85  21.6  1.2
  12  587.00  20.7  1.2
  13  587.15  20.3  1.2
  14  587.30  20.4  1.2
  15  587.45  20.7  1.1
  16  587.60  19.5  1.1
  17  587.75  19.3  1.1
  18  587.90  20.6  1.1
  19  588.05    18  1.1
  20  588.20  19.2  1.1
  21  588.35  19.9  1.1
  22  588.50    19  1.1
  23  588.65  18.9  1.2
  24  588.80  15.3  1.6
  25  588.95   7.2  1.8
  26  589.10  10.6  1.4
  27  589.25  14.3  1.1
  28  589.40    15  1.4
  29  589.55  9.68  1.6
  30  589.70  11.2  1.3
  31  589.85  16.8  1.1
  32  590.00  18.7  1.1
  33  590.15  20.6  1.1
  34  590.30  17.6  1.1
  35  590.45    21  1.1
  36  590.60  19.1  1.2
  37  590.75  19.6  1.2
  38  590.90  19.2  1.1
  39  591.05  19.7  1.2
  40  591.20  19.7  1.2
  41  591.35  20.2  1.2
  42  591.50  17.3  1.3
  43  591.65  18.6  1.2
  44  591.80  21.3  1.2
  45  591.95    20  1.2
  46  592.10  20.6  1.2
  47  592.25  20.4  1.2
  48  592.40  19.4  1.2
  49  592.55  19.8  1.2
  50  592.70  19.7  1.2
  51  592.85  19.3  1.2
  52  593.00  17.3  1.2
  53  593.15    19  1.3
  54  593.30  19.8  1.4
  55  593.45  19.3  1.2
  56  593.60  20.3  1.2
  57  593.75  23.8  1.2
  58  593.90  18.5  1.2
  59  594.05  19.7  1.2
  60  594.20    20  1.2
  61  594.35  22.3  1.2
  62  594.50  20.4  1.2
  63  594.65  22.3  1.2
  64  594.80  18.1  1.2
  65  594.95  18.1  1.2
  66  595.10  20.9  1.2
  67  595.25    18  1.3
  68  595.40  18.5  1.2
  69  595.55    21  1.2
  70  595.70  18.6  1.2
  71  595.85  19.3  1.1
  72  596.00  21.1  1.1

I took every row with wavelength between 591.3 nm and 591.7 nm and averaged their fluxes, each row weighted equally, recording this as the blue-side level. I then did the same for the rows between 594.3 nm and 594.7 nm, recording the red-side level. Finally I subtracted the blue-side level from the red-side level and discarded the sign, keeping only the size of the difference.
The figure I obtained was 3.0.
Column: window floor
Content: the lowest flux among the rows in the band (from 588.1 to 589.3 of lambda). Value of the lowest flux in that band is 7.2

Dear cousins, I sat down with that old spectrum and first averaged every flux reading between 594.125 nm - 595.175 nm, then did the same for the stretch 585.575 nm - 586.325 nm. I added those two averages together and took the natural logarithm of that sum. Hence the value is 3.67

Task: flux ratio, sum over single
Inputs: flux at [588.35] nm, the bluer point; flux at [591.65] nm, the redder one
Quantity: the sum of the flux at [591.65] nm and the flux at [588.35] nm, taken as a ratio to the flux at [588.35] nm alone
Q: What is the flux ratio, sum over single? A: 1.93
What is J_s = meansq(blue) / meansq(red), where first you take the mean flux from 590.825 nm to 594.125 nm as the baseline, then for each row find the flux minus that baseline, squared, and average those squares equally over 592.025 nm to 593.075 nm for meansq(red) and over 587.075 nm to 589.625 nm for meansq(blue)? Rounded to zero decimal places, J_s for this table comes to 24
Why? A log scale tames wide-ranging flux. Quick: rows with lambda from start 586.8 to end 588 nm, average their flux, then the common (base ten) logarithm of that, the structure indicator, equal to 1.31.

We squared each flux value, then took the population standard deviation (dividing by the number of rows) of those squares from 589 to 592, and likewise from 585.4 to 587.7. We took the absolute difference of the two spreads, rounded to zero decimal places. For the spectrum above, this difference 62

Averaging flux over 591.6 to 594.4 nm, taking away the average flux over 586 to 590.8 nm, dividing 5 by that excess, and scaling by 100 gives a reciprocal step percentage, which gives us 243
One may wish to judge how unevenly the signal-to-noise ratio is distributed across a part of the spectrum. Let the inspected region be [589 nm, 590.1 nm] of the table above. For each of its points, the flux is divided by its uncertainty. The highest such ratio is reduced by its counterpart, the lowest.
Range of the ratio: 11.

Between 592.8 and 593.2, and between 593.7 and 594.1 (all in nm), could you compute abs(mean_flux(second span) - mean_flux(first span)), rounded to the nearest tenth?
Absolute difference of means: 2.1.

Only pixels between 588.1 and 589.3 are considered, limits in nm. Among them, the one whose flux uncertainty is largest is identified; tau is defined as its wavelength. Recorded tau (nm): 588.95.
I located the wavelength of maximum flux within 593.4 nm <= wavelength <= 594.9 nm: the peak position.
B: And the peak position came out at 593.75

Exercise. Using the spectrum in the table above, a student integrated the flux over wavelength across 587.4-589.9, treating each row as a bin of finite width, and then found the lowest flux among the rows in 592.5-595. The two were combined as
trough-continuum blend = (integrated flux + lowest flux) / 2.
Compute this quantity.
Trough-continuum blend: 29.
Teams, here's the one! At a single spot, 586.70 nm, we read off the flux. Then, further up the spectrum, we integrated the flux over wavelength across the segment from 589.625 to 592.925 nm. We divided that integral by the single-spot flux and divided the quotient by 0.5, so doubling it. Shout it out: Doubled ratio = 6.7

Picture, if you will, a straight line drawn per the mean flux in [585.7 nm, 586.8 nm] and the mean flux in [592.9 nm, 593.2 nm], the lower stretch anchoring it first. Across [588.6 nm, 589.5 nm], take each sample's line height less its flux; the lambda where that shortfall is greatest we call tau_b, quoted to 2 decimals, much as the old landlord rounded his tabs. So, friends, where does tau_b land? 588.95 nm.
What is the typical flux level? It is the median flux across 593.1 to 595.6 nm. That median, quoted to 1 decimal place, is 19.8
